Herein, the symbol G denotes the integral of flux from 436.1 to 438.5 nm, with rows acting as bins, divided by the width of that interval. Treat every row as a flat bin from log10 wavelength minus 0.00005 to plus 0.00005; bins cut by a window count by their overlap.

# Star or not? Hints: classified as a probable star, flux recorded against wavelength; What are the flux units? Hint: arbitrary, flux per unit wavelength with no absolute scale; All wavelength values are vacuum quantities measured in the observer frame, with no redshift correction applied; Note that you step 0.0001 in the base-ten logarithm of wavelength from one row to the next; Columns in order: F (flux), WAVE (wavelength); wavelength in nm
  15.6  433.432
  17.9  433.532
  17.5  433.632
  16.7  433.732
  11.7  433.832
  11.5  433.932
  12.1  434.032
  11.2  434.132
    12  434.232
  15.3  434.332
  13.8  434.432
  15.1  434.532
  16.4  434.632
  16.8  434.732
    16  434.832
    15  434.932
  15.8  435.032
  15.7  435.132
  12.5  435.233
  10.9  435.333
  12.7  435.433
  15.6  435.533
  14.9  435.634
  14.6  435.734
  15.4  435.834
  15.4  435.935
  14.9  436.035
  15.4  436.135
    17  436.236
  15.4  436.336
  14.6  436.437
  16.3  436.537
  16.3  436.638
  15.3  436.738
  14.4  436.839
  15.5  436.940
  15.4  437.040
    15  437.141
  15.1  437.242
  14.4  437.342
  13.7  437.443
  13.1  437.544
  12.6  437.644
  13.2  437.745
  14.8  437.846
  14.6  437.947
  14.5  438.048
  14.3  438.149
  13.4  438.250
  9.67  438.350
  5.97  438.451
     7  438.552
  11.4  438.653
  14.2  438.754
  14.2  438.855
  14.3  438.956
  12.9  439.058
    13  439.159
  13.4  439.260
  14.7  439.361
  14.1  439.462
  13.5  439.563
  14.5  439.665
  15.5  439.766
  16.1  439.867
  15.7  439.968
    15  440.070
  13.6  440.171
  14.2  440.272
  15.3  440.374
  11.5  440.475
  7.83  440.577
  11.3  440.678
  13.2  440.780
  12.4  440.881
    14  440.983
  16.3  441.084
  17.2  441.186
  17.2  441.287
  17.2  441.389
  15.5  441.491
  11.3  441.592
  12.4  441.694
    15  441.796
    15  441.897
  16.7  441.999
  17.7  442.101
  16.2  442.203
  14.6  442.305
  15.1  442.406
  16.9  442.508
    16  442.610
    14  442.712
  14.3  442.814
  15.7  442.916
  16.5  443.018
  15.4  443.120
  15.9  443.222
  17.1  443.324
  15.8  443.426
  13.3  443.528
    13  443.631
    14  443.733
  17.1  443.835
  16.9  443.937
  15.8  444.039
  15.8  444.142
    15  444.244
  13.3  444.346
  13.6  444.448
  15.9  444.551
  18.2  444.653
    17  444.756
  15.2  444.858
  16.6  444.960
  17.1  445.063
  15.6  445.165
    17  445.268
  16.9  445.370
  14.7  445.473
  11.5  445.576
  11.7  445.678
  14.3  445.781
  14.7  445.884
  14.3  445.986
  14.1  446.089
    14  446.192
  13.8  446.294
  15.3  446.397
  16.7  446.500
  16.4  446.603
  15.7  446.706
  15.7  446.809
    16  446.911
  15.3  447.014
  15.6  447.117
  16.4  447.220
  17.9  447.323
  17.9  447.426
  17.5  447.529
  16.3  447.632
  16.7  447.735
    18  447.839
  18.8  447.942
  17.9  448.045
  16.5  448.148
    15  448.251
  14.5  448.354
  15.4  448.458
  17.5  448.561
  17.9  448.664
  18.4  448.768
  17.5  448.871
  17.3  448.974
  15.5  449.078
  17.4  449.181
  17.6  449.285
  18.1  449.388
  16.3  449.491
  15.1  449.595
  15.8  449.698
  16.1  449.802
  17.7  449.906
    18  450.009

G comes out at 14.2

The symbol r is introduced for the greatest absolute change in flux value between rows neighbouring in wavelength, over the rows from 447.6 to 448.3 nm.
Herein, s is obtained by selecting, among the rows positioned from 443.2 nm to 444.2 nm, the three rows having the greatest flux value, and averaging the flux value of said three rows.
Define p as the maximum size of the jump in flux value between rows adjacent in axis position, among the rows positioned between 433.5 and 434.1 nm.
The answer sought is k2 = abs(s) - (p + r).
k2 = 10.5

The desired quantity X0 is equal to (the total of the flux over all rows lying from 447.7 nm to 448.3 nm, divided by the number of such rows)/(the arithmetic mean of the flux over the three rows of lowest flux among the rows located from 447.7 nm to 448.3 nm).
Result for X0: 1.07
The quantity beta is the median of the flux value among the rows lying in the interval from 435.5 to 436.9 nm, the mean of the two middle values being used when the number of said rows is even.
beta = 15.4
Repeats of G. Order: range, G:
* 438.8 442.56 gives 14.4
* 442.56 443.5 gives 15.6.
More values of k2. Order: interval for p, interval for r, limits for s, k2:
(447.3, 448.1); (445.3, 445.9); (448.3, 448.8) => 13.4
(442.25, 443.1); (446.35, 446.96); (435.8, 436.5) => 12.5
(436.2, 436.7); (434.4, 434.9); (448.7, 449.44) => 15.0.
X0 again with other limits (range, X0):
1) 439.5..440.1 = 1.05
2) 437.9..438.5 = 1.25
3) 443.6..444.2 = 1.08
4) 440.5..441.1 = 1.19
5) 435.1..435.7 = 1.14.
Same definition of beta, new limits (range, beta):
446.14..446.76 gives 15.5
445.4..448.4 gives 15.7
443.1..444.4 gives 15.8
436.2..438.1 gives 14.8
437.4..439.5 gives 13.4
